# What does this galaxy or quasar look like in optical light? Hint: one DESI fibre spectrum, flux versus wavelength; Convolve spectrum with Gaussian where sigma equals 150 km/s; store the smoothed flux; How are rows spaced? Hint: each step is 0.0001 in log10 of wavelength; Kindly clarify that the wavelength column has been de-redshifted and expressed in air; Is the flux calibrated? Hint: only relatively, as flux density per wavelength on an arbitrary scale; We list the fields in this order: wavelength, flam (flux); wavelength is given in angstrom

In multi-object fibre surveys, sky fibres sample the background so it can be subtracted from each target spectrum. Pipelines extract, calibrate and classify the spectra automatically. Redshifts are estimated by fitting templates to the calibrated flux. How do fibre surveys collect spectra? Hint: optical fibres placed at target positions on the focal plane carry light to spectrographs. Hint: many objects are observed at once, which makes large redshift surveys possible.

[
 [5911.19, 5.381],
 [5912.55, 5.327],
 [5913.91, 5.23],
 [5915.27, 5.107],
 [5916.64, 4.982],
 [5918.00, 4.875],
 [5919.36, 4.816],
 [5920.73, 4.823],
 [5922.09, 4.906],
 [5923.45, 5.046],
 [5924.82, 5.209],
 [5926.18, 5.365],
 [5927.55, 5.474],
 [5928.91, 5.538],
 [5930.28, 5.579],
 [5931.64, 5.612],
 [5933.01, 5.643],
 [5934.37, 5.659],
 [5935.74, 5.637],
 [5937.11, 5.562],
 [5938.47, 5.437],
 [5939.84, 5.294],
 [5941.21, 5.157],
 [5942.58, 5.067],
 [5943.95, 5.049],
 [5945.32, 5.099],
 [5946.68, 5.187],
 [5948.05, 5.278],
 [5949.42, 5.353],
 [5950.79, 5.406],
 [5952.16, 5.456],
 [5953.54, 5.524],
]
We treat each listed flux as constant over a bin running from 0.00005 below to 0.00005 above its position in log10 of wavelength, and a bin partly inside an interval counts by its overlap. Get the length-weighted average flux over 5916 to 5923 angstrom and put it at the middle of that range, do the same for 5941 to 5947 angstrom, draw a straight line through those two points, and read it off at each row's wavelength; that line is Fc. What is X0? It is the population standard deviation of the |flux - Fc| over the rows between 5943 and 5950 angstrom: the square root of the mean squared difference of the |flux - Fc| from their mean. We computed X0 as 0.064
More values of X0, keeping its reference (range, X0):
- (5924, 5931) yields 0.117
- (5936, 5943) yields 0.183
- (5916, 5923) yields 0.045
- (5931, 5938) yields 0.044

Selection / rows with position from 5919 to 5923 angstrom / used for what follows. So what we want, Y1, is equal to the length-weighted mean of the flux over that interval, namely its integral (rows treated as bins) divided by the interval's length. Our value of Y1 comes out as 4.86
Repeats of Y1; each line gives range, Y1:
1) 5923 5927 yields 5.22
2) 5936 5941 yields 5.42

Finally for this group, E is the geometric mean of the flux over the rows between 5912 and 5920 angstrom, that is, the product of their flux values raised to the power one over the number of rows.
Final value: 5.1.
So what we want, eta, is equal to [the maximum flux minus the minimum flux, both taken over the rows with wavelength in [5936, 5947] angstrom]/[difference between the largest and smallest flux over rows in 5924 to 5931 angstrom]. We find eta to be 1.4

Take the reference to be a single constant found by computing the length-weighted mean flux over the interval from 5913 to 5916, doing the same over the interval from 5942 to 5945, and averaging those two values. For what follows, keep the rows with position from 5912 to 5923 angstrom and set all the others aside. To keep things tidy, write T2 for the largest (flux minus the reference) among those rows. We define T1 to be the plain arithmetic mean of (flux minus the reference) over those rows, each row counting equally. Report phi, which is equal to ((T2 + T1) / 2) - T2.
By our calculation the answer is -0.159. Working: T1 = -0.11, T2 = 0.21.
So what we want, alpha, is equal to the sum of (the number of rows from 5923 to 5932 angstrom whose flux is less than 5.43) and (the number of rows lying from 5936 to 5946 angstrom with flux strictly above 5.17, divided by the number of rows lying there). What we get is 3.4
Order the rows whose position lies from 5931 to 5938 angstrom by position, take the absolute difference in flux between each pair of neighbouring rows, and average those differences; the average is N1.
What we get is 0.04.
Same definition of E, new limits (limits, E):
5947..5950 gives 5.3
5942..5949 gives 5.1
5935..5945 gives 5.3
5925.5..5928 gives 5.4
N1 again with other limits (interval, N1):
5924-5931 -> 0.09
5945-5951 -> 0.08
